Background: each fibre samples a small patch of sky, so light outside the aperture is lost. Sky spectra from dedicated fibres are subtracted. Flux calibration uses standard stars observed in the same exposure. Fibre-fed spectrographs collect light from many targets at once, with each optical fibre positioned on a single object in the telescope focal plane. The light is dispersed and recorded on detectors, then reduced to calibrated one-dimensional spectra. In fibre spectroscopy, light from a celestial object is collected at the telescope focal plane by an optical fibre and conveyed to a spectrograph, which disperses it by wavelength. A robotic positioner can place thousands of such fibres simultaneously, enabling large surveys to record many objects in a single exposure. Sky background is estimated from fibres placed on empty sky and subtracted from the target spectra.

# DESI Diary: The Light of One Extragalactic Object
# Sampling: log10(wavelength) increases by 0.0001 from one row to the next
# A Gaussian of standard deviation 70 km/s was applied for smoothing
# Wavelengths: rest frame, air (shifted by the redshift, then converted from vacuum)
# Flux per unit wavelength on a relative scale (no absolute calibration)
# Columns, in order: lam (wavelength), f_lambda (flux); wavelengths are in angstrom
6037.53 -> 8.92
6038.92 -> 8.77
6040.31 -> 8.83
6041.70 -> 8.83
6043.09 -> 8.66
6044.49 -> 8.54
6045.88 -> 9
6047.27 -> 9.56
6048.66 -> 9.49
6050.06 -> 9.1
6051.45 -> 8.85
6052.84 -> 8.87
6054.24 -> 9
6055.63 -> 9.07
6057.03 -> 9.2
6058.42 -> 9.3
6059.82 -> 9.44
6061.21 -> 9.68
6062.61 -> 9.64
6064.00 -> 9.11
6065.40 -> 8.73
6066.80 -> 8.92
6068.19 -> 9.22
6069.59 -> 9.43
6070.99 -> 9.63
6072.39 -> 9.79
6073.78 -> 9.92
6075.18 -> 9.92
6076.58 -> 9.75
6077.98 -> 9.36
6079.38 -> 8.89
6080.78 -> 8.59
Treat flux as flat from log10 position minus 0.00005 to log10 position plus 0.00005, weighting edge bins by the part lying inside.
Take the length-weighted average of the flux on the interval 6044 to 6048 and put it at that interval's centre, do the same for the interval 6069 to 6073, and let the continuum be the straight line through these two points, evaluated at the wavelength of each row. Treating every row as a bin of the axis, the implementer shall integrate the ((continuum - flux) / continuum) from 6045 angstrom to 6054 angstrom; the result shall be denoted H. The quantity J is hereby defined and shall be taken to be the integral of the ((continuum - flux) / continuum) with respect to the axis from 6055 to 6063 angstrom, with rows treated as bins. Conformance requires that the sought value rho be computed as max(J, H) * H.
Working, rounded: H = 0.026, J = -0.02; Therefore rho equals 0.001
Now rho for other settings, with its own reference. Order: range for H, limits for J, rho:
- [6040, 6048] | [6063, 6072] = 0.034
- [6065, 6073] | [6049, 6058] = 0.049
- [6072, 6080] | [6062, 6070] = 0.025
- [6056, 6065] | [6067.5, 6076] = 0.001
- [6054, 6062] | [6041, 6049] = 0.002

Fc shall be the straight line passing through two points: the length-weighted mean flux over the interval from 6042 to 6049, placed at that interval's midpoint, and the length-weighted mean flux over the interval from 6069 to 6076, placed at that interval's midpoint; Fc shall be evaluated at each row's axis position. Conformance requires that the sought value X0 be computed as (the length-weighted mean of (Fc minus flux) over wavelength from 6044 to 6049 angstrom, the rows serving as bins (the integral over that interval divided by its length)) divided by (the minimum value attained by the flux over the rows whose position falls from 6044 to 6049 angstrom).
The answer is -0.012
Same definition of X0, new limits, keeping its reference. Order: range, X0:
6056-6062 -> -0.001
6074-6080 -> 0.039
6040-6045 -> 0.026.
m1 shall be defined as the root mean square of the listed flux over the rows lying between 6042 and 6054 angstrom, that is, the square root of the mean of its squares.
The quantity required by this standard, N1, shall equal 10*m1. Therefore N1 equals 90.2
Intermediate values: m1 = 9.0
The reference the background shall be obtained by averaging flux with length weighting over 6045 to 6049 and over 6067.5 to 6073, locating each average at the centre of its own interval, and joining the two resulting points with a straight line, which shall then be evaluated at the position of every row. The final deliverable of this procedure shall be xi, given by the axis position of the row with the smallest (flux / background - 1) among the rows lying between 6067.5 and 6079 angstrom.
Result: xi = 6068.19 angstrom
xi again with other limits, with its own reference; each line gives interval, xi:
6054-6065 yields 6054.24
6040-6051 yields 6044.49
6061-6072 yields 6065.40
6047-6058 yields 6051.45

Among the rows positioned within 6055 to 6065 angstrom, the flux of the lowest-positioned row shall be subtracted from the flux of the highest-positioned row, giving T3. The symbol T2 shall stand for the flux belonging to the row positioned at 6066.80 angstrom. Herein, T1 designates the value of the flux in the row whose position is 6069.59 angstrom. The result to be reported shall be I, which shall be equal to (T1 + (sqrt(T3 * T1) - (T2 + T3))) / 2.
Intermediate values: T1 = 9.43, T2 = 8.92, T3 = 0.04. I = 0.5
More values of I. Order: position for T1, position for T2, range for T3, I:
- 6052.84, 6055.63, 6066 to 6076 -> 0.9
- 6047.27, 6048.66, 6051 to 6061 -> 0.9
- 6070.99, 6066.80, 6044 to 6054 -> 1.1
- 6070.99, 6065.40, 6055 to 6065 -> 0.7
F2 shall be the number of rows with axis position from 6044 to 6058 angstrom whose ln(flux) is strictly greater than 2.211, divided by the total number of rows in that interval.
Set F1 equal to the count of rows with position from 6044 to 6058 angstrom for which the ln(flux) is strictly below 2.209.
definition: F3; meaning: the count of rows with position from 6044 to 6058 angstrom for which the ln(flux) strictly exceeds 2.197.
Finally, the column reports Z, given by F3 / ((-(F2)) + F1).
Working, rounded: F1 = 7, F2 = 0.3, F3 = 7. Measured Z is 1.0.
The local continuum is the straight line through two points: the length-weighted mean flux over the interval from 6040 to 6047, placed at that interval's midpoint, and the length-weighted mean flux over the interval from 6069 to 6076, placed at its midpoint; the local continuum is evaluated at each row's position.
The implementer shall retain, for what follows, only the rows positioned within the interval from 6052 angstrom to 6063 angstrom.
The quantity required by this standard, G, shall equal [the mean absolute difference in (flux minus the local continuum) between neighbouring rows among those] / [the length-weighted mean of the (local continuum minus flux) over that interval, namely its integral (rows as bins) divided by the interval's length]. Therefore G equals 18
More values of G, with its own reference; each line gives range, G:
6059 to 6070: 1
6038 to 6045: 9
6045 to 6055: -3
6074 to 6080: 1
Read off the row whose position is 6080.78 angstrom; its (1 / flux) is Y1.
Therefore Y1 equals 0.116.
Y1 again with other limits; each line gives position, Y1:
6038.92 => 0.114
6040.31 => 0.113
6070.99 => 0.104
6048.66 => 0.105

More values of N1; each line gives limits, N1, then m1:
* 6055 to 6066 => 92.8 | 9.3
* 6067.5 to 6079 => 96.3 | 9.6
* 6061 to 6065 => 94.8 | 9.5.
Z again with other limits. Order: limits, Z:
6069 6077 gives -6.0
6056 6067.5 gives 4.4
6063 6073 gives 3.5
